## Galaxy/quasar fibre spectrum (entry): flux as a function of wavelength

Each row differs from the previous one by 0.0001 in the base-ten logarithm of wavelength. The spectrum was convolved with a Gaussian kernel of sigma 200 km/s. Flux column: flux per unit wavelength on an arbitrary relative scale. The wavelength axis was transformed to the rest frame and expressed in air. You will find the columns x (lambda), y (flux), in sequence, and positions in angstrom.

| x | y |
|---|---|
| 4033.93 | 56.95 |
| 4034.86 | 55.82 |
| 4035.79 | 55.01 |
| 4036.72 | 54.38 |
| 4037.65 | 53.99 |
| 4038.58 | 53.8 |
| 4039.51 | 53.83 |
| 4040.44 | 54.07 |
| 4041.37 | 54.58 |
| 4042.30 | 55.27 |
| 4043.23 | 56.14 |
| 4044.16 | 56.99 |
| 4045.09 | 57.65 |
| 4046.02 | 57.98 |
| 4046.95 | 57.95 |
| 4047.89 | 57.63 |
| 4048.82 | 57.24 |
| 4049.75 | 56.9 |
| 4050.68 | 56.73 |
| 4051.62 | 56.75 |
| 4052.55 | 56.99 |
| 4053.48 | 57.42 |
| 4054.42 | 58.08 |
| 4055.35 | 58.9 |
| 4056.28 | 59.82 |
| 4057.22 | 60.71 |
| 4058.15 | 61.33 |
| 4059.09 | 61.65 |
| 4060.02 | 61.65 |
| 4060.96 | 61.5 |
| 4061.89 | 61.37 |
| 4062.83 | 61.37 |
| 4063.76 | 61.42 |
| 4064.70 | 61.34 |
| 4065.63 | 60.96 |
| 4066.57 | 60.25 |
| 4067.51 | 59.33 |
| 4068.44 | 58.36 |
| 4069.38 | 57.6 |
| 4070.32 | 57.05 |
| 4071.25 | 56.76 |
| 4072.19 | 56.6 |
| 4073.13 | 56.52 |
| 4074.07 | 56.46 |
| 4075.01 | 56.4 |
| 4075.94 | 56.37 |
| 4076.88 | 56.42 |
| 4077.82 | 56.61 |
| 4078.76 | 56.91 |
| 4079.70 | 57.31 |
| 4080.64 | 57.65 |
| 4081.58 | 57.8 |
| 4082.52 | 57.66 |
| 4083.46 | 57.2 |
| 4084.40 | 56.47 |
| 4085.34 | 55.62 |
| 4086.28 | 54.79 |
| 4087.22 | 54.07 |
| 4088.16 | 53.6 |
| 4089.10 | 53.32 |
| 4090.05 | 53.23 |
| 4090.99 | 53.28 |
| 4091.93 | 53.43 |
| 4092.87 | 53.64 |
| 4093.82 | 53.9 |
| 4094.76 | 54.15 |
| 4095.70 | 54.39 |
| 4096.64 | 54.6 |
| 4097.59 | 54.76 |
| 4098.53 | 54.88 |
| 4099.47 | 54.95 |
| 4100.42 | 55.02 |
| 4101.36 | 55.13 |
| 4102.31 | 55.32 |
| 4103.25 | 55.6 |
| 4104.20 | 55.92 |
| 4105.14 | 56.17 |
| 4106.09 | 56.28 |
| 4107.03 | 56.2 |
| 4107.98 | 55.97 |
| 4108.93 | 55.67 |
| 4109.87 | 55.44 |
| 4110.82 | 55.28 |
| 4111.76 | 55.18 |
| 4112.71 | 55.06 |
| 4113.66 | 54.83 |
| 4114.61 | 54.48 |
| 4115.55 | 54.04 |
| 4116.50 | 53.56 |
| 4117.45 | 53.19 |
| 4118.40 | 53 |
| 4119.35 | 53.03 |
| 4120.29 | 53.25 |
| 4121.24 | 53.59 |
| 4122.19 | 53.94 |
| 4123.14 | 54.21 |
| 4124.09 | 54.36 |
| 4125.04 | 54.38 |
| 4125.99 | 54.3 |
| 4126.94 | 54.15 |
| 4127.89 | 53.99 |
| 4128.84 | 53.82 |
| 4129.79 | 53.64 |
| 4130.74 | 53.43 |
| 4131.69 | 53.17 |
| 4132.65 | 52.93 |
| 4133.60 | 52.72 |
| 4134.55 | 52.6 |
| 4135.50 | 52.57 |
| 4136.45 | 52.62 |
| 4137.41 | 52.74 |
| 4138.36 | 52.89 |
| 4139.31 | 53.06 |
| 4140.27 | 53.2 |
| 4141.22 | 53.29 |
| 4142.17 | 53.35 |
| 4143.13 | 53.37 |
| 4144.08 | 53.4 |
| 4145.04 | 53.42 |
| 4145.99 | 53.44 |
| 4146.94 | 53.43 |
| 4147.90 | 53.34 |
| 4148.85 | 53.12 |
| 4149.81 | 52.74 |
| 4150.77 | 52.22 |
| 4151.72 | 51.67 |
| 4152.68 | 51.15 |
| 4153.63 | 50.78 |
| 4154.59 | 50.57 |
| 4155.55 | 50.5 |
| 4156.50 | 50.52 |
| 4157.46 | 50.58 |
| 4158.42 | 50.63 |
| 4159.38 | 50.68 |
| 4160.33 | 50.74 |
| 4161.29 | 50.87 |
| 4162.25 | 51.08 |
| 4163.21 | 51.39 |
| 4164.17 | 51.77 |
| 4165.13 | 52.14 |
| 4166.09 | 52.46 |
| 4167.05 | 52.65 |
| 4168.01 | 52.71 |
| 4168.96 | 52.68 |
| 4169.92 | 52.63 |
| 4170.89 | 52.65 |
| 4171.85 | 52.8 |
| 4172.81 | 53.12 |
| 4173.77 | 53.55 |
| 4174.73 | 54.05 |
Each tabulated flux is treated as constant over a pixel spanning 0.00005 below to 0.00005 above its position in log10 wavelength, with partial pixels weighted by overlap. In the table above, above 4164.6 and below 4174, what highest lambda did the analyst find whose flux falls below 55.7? 4173.77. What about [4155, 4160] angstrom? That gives 4159.38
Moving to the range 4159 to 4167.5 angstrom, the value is 4167.05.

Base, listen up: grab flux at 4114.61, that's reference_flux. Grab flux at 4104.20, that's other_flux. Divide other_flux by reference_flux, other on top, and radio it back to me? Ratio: 1.03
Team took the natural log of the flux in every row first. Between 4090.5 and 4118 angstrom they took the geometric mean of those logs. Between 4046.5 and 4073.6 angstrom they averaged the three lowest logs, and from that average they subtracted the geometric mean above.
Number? 0.032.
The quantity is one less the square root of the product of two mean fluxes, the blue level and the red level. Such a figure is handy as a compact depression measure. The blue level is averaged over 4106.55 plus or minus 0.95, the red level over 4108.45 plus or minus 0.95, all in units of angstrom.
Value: -55.0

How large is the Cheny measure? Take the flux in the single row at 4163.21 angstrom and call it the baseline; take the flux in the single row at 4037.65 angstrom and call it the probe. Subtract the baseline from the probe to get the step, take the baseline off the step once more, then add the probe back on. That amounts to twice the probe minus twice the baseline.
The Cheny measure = 5.2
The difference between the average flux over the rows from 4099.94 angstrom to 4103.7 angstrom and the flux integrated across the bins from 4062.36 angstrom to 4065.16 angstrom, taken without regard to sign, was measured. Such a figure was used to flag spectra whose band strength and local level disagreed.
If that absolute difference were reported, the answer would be 117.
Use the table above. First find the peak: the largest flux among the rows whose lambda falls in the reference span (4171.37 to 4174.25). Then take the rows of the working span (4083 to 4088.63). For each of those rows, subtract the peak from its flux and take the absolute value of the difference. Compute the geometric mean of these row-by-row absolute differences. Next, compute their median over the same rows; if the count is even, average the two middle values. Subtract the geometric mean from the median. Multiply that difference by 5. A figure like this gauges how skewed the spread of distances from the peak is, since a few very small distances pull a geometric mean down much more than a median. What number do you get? 3.6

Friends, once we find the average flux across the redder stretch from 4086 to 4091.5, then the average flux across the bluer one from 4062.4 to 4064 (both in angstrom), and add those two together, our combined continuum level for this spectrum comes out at 115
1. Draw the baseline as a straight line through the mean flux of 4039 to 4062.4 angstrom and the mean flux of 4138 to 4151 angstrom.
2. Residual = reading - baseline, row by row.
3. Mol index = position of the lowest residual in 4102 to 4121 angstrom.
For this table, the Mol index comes 4118.40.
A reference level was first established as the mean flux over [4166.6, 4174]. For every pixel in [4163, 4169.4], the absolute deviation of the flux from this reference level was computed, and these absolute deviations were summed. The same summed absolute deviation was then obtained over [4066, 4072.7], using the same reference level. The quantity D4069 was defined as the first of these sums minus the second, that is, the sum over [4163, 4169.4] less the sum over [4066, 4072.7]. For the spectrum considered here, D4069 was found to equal -32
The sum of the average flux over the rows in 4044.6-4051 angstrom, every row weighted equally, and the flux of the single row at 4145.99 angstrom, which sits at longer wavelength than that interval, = 111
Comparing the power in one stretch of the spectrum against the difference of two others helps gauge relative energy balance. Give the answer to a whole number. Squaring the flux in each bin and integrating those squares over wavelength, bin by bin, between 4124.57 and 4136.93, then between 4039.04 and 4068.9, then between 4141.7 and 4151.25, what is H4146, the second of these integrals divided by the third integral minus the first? -12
